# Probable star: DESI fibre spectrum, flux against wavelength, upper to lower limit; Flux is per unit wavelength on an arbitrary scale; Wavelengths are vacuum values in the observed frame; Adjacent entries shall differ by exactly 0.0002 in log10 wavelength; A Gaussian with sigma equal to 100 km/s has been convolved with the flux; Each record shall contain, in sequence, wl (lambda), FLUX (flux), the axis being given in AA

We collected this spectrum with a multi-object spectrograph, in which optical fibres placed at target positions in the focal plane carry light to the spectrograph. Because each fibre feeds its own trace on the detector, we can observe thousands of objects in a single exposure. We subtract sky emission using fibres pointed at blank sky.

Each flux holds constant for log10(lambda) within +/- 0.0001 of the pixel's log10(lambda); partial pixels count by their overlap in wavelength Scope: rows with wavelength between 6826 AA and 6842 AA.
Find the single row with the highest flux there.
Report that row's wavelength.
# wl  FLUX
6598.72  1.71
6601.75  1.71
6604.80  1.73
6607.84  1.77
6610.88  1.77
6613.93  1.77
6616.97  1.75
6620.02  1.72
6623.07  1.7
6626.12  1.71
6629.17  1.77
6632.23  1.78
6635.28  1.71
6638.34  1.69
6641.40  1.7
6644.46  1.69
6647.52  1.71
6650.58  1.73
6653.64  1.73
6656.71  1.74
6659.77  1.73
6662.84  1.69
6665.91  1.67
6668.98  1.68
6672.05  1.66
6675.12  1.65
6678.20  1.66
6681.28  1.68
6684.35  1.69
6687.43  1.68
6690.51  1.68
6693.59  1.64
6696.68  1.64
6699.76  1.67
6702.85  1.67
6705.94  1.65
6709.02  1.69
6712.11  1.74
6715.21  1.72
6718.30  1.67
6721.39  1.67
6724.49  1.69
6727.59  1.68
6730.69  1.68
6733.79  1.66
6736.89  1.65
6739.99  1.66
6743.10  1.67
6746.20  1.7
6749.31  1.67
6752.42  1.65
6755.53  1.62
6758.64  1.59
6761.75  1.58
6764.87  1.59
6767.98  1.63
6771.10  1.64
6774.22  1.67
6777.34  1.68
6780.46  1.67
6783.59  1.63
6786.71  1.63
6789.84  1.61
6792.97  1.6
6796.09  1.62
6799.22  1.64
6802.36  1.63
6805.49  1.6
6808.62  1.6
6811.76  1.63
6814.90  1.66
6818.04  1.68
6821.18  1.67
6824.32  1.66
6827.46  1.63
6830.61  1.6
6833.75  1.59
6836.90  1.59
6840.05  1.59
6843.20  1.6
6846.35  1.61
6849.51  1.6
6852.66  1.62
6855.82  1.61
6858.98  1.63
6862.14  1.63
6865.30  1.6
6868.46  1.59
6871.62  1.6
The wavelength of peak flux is 6827.46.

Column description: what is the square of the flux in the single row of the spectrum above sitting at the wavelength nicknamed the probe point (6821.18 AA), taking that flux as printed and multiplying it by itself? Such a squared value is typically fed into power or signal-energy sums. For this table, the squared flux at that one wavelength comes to 2.79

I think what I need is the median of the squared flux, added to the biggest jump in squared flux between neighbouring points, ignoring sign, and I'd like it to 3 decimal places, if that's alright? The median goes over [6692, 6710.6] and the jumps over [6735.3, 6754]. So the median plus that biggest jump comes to 2.857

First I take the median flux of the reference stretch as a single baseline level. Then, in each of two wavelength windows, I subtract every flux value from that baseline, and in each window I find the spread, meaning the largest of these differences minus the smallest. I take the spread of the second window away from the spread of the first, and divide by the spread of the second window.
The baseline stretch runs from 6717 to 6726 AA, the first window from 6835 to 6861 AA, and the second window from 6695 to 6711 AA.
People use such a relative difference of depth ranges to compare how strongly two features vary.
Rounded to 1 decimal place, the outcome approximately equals -0.2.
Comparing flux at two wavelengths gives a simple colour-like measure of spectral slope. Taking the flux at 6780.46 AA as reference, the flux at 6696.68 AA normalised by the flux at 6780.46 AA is 0.98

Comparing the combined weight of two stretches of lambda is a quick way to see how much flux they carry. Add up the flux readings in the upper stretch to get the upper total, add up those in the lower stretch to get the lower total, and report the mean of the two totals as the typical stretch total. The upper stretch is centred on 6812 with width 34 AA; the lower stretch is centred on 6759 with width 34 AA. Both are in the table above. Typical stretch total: 18.0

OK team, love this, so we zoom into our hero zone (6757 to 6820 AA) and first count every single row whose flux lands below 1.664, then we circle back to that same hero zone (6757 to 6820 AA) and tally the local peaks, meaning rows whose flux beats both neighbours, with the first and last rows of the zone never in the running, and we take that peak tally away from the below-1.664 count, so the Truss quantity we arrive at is 14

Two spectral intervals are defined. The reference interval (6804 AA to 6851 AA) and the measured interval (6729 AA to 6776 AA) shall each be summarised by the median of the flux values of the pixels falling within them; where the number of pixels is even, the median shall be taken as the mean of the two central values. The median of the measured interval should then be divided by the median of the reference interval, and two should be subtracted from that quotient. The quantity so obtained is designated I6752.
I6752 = -0.969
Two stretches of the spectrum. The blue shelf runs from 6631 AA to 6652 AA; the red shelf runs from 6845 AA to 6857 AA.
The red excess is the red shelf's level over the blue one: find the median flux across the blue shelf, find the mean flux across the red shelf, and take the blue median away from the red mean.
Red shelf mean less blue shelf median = -0.10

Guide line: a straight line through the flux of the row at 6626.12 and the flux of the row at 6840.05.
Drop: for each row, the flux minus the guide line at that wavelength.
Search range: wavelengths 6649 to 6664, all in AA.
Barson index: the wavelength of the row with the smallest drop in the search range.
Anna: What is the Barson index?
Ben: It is 6662.84 AA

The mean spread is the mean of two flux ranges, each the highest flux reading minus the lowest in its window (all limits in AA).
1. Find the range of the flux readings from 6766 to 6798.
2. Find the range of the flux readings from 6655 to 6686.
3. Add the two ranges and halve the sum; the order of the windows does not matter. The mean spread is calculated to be 0.085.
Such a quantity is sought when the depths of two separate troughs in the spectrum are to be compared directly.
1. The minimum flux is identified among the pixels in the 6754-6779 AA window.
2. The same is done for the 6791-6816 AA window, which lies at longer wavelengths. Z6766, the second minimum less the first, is 0.020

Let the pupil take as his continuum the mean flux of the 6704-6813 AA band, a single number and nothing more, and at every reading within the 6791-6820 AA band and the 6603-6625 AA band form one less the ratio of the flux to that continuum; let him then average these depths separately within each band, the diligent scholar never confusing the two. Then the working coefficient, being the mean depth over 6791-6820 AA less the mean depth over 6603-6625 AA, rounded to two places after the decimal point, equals 0.07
